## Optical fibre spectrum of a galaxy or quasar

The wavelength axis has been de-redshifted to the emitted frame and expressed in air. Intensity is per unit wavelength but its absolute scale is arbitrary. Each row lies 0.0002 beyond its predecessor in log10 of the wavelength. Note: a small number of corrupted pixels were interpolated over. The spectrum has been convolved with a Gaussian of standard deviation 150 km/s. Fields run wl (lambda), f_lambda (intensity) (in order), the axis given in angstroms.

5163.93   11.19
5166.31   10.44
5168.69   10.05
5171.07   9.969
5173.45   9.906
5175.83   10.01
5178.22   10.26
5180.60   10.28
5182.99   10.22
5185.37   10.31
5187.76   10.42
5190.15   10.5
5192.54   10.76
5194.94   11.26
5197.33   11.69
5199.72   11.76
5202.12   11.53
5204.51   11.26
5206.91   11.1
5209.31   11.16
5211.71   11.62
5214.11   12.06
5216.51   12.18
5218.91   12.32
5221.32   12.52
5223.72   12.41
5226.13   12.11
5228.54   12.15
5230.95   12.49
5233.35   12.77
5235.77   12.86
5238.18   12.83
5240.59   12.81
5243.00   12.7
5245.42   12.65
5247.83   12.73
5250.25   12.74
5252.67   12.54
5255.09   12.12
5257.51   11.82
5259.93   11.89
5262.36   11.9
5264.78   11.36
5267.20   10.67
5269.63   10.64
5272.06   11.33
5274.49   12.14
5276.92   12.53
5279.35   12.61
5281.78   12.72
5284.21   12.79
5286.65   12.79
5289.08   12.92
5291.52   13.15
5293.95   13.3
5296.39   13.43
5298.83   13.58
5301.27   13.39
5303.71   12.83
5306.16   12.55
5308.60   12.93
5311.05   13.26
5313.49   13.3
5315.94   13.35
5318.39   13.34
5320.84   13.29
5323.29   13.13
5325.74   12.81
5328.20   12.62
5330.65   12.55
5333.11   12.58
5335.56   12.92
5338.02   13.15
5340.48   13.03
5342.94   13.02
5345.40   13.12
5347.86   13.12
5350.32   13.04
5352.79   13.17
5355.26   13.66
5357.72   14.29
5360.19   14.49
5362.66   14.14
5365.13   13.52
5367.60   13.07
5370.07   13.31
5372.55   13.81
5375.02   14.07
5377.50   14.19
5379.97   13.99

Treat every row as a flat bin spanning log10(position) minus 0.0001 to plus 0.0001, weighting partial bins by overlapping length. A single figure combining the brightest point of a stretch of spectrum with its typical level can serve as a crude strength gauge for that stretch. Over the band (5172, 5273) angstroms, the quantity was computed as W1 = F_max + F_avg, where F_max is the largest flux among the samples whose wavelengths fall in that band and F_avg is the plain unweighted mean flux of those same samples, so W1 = 24.5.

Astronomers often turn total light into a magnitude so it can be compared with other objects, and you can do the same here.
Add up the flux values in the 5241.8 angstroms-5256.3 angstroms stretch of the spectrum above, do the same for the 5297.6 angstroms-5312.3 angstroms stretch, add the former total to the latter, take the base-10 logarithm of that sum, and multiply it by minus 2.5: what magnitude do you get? -5.47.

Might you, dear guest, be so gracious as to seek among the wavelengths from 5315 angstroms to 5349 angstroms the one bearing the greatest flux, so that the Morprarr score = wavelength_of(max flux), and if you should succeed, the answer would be 5315.94 angstroms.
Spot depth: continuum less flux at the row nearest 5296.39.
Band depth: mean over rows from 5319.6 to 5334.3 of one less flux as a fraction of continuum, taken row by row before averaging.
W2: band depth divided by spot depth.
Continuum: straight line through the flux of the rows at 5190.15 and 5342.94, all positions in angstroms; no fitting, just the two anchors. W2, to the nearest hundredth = 0.01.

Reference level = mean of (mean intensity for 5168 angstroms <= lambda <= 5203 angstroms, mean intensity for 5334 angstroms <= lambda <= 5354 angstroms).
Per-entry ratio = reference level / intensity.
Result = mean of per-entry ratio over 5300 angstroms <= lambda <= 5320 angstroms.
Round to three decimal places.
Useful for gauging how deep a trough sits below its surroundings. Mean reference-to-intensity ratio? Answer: 0.902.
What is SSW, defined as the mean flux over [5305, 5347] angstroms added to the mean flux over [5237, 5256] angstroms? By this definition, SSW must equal 25.6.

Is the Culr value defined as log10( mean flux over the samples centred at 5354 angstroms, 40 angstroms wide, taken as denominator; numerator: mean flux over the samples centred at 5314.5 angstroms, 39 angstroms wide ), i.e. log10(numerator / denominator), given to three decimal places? -0.012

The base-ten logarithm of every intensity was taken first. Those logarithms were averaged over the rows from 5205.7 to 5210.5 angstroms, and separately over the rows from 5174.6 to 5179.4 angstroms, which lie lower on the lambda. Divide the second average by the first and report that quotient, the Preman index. 0.961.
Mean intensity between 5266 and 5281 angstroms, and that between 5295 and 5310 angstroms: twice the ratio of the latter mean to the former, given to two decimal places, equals 2.25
